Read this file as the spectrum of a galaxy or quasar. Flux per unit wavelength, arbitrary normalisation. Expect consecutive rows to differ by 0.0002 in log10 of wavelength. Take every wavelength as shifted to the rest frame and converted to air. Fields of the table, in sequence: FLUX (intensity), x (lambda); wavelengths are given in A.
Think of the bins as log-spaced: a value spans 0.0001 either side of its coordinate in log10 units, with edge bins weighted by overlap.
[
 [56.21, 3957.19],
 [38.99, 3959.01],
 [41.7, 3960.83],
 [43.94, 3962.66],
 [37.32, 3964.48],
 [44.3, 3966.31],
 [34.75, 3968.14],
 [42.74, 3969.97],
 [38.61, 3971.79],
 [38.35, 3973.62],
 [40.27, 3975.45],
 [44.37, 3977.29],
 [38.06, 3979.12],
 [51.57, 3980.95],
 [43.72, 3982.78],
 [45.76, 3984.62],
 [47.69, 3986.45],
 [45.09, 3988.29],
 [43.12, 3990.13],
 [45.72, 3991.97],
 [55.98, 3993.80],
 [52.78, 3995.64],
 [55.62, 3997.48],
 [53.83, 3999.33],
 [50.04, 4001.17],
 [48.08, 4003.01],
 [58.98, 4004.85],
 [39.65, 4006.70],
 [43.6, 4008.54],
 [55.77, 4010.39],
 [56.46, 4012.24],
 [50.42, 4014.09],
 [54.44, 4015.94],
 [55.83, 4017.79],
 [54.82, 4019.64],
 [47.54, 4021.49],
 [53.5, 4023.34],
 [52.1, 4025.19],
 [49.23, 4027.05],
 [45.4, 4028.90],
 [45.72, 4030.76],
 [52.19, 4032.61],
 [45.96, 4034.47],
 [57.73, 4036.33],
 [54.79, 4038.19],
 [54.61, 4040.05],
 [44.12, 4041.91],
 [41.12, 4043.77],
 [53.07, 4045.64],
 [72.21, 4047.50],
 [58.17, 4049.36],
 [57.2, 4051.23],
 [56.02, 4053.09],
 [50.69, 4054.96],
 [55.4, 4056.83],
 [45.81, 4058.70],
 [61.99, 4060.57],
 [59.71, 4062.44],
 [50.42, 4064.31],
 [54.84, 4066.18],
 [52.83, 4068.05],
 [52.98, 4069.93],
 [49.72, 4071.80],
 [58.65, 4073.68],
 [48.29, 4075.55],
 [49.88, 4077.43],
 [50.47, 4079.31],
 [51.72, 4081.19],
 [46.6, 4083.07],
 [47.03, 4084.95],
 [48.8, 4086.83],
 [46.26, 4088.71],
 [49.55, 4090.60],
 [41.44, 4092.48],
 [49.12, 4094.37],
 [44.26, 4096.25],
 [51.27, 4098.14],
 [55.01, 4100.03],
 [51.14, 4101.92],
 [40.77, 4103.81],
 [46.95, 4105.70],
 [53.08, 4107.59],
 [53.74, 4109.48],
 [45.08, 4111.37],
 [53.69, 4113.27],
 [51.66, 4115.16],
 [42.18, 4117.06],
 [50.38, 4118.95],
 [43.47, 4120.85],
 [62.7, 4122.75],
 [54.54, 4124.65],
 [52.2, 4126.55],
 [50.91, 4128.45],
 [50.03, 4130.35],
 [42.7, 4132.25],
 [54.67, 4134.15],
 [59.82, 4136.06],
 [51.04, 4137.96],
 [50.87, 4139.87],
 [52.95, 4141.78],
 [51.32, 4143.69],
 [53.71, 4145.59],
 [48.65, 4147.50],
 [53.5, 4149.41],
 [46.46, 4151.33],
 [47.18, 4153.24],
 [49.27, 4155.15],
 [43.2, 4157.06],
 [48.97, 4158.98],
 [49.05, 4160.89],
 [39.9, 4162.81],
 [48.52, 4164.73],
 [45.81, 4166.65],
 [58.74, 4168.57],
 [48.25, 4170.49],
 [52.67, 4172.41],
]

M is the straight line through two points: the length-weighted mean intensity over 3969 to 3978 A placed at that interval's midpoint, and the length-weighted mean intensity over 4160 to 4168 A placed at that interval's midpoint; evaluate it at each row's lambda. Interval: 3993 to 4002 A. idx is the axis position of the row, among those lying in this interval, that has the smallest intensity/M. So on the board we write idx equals 4001.17 A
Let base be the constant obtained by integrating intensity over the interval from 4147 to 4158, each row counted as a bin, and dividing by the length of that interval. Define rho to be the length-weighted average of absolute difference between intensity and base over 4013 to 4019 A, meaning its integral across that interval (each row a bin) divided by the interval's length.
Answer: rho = 5.7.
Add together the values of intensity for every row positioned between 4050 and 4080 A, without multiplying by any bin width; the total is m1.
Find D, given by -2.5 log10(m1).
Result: -7.33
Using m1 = 855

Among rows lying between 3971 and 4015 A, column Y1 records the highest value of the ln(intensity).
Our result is 4.08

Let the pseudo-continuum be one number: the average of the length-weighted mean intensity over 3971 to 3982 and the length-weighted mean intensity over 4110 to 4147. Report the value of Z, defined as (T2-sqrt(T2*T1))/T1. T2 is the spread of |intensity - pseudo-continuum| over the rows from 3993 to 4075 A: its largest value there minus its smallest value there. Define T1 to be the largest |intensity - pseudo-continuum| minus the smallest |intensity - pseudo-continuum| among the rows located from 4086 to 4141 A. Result 0.33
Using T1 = 15.8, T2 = 25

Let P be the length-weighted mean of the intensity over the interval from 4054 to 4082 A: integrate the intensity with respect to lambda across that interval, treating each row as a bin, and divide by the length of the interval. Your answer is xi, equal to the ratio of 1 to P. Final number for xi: 0.0189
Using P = 53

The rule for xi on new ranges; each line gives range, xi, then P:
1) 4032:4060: 0.0187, 53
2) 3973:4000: 0.0214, 47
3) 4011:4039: 0.0193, 52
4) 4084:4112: 0.0207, 48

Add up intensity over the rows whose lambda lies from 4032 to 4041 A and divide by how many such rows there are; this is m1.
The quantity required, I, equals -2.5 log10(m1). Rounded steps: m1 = 53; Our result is -4.31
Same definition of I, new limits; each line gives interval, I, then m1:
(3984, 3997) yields -4.20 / 48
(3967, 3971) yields -3.97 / 39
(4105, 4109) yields -4.25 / 50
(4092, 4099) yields -4.17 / 47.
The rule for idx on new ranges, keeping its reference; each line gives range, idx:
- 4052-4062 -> 4058.70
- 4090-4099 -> 4092.48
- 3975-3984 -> 3979.12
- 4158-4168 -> 4162.81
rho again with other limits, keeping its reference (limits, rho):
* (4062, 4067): 6.5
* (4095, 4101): 4.5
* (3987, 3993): 3.3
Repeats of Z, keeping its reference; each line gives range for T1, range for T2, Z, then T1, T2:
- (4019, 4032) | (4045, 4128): 1.62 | 7.3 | 26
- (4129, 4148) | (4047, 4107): 0.78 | 11.2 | 26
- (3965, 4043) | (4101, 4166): 0.19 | 11.7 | 16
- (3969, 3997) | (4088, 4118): -0.03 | 8.5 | 8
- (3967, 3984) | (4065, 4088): 0.13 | 9.6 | 12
